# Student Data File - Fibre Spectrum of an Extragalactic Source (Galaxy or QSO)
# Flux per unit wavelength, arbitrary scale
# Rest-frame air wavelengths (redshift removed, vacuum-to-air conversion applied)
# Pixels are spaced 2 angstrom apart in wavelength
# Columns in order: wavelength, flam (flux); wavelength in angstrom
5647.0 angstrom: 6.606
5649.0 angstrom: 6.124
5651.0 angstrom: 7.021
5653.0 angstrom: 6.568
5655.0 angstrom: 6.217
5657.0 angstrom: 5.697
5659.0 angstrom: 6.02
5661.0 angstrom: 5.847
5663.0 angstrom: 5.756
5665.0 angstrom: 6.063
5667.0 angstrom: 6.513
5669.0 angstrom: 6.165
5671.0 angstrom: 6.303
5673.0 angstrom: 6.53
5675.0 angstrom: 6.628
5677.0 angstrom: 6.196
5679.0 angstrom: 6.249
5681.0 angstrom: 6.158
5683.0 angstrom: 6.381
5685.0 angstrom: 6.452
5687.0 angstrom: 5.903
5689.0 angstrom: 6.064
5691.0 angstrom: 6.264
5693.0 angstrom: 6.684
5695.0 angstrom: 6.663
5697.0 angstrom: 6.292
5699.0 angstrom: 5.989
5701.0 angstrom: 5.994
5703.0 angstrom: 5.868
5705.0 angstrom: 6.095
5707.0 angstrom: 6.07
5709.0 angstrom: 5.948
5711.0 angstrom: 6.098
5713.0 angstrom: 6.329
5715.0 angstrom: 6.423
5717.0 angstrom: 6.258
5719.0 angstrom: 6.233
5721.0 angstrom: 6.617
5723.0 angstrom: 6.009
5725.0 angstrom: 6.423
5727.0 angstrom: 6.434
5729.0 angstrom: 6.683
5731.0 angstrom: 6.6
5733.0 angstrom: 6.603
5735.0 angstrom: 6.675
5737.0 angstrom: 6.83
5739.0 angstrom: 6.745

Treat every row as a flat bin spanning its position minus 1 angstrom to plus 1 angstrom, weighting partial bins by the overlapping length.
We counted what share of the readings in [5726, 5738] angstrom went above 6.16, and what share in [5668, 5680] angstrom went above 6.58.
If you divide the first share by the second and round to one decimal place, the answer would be 6.0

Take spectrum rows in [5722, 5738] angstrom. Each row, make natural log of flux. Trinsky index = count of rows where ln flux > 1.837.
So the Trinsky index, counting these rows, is 7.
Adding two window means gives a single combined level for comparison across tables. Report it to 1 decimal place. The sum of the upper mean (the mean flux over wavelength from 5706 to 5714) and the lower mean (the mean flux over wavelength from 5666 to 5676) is 12.5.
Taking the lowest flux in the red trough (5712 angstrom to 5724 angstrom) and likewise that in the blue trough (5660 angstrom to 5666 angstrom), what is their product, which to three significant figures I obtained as 34.6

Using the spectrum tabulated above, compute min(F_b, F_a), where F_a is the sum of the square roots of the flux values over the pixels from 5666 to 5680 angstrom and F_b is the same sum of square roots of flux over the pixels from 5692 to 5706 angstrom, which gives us 17.5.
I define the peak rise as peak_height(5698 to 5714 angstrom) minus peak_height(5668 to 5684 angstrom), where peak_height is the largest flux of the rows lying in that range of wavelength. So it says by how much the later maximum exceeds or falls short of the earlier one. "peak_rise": -0.3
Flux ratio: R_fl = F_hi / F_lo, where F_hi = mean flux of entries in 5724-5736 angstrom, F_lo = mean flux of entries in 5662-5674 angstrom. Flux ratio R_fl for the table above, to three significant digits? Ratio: 1.06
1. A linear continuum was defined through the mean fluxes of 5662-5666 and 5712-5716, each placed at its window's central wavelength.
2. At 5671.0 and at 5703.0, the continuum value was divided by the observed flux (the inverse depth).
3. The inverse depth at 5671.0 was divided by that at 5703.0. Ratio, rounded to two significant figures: 0.89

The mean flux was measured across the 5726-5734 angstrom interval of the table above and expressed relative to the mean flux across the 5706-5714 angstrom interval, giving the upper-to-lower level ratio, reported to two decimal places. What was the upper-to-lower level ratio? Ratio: 1.08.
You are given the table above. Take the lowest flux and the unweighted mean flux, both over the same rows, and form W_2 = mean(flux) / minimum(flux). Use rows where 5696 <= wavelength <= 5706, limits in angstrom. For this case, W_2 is 1.03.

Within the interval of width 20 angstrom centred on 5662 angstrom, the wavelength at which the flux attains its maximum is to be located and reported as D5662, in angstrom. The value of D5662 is 5653.0 angstrom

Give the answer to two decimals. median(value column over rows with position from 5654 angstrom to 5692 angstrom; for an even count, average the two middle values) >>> 6.20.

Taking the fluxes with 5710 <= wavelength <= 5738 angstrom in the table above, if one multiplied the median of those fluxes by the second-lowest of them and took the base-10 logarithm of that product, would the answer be 1.59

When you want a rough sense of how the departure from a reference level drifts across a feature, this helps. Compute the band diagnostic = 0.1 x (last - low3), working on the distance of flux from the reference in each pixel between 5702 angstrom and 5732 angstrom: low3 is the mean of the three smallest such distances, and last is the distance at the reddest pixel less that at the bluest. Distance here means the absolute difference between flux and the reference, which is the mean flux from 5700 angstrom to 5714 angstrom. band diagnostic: 0.032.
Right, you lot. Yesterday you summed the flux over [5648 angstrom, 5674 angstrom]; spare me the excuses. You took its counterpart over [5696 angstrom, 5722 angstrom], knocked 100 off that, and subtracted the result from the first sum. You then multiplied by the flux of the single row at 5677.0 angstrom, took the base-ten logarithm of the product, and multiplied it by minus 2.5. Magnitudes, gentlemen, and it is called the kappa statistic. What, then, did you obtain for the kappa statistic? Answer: -6.99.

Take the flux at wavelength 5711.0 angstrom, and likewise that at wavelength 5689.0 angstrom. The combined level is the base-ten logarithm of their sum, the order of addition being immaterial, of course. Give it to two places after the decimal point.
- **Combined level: 1.09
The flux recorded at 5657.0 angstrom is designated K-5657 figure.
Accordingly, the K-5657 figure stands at 5.697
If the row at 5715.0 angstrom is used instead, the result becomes 6.423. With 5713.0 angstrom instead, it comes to 6.329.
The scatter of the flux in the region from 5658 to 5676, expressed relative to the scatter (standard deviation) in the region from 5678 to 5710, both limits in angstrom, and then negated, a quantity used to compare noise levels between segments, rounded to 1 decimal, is -1.2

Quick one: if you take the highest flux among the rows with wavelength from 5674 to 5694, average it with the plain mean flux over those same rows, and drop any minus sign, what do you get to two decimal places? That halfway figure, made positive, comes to 6.49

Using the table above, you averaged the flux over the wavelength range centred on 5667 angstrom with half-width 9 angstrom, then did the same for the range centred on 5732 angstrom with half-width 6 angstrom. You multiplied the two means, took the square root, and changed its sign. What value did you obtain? -6.42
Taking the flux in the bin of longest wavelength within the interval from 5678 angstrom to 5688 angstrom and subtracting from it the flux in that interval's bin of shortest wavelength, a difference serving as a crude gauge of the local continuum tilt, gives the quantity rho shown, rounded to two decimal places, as -0.35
